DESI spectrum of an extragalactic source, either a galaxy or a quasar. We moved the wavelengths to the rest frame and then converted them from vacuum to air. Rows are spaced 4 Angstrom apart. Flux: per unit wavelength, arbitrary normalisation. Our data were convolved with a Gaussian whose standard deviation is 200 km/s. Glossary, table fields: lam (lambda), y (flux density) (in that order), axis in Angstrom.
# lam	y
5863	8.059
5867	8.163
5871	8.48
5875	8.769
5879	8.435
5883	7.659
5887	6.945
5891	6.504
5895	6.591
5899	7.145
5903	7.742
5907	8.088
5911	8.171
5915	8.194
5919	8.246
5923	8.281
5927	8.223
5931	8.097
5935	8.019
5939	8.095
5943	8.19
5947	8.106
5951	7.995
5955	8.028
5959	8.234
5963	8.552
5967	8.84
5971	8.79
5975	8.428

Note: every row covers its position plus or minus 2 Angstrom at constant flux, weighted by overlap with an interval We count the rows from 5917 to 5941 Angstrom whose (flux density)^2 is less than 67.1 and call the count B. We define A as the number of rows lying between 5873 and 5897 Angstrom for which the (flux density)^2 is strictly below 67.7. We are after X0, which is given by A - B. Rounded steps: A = 4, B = 3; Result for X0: 1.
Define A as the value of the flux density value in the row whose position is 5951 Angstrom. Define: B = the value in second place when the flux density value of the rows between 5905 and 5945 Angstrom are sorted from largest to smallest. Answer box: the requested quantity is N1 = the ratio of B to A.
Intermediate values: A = 7.995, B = 8.246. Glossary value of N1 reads 1.03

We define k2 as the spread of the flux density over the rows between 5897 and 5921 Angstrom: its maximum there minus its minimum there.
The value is 1.1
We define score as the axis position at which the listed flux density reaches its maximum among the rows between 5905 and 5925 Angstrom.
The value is 5923 Angstrom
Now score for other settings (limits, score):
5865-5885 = 5875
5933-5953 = 5943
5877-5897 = 5879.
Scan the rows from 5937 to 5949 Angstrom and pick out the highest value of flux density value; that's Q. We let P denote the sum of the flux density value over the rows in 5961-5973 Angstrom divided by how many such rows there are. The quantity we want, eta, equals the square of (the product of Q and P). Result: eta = 5109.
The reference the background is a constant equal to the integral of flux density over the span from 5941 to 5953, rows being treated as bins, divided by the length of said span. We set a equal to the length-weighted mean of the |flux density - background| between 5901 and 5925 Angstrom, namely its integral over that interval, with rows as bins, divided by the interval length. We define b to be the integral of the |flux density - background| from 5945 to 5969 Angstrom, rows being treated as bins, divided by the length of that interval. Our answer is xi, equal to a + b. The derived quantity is 0.40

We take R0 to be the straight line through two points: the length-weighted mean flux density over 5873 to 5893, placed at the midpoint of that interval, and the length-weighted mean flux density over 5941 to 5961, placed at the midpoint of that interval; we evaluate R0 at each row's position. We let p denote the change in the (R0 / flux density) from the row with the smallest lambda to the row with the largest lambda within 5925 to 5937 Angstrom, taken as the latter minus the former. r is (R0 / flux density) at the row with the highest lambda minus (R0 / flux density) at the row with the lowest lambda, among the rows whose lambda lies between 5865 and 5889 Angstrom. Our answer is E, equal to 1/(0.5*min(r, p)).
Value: 64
